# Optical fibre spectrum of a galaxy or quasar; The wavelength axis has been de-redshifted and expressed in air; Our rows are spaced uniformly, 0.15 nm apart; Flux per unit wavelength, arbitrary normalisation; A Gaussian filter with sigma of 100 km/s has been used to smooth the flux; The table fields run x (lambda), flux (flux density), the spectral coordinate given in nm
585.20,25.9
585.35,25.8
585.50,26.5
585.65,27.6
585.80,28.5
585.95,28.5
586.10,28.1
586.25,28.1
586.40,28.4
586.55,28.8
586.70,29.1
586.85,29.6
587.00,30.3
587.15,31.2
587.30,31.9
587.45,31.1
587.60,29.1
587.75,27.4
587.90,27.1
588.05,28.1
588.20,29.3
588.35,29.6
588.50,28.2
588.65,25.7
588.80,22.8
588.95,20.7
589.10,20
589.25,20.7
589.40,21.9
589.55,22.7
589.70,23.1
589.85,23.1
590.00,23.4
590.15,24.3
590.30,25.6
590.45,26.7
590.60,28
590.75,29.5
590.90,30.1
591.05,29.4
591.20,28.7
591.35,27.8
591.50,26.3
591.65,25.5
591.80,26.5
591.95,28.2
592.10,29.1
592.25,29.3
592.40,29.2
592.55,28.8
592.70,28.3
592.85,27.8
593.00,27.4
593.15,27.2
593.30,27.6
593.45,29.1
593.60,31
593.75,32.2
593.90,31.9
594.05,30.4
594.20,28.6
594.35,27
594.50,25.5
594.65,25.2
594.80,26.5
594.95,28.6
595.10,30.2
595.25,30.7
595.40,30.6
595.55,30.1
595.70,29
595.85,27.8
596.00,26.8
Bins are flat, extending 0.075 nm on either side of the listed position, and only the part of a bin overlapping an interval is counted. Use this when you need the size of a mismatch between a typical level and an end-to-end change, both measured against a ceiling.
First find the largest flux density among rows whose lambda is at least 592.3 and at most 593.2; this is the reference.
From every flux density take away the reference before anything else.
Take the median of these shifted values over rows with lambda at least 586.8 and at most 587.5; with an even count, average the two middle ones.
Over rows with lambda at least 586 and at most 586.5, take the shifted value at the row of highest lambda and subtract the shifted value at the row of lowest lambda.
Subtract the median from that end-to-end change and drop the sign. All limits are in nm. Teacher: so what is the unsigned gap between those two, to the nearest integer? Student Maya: 2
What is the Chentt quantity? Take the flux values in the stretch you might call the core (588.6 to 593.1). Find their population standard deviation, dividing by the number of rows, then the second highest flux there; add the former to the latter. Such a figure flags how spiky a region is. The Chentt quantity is 32.5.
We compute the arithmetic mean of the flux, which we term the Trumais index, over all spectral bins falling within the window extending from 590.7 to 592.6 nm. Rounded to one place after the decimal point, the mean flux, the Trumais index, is 28.3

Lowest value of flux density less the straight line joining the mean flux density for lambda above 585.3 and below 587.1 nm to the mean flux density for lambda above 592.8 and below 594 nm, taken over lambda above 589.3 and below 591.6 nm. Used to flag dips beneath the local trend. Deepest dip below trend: -7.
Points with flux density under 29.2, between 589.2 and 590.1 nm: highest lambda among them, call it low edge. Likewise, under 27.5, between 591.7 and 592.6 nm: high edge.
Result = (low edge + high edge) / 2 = 590.90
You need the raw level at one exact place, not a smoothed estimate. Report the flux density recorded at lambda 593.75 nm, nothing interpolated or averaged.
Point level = 32.2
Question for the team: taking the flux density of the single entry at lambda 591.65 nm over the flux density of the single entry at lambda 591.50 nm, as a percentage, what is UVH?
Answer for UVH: 97.0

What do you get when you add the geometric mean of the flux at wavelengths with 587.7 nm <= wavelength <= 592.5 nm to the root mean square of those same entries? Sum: 52.4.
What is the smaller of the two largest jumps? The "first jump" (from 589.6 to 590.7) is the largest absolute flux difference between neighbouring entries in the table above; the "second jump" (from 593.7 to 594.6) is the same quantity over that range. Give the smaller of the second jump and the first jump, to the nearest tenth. 1.3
